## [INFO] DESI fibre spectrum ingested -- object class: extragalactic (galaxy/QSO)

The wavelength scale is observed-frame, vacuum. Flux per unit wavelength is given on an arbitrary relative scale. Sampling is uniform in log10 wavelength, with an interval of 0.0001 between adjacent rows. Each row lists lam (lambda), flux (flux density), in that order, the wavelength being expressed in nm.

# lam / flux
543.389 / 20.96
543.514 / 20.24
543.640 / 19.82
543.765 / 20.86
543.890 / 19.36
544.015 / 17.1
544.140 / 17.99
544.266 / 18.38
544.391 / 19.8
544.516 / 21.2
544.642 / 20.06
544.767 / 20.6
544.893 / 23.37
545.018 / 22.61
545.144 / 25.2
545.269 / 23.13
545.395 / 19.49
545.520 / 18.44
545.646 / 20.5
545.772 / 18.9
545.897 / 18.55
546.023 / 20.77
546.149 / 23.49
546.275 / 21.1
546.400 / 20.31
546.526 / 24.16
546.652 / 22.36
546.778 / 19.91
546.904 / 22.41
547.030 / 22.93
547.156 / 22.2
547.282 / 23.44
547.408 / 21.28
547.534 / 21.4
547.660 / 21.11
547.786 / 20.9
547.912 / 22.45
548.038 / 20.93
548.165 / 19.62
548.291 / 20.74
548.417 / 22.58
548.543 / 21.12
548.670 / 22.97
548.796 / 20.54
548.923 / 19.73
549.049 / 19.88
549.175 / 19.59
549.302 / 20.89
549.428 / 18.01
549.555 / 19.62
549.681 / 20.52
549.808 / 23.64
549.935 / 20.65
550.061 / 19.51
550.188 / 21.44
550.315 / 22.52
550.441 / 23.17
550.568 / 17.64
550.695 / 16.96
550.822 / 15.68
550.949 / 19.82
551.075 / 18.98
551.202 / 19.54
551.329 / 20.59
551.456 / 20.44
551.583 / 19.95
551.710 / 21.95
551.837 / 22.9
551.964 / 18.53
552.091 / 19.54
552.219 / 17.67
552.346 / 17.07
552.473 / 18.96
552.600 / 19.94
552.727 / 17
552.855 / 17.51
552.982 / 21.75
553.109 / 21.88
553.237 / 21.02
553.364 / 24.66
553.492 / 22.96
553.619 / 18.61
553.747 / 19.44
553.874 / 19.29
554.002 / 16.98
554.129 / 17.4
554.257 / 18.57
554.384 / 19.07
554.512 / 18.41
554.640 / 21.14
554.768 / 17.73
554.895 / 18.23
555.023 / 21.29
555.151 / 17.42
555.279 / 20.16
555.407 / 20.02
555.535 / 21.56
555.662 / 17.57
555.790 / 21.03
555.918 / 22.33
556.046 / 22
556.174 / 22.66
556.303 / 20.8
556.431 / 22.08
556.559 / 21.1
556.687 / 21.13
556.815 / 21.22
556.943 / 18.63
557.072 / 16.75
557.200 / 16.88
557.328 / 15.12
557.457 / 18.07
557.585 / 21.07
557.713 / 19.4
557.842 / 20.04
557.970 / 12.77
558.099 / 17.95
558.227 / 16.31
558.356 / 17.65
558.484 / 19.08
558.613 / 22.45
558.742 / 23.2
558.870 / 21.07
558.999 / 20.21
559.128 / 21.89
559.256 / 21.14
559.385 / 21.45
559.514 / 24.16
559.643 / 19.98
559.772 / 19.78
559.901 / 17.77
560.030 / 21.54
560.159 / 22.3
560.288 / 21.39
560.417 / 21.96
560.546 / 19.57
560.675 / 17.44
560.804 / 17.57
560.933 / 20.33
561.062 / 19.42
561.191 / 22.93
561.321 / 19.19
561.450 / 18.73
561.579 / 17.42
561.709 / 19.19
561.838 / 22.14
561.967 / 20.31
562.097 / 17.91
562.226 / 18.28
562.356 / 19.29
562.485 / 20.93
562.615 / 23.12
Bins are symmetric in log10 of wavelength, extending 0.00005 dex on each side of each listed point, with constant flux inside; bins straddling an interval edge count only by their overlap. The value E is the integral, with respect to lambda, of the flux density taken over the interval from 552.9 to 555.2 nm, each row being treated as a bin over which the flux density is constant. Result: 45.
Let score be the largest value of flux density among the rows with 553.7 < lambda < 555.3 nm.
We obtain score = 21.29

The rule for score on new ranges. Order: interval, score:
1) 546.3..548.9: 24.16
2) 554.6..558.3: 22.66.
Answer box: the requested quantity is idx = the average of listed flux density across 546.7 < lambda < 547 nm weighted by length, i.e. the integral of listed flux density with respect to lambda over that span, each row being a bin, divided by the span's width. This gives 21.4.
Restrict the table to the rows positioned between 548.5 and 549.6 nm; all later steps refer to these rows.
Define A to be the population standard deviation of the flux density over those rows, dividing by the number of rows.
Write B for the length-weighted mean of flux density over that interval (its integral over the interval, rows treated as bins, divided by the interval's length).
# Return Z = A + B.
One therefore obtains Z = 21.5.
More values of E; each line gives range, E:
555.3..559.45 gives 82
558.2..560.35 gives 45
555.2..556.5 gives 27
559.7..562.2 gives 50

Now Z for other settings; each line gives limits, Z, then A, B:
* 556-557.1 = 22.6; 1.76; 20.8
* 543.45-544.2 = 20.5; 1.30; 19.2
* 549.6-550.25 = 22.5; 1.39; 21.1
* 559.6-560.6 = 22.0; 1.43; 20.6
